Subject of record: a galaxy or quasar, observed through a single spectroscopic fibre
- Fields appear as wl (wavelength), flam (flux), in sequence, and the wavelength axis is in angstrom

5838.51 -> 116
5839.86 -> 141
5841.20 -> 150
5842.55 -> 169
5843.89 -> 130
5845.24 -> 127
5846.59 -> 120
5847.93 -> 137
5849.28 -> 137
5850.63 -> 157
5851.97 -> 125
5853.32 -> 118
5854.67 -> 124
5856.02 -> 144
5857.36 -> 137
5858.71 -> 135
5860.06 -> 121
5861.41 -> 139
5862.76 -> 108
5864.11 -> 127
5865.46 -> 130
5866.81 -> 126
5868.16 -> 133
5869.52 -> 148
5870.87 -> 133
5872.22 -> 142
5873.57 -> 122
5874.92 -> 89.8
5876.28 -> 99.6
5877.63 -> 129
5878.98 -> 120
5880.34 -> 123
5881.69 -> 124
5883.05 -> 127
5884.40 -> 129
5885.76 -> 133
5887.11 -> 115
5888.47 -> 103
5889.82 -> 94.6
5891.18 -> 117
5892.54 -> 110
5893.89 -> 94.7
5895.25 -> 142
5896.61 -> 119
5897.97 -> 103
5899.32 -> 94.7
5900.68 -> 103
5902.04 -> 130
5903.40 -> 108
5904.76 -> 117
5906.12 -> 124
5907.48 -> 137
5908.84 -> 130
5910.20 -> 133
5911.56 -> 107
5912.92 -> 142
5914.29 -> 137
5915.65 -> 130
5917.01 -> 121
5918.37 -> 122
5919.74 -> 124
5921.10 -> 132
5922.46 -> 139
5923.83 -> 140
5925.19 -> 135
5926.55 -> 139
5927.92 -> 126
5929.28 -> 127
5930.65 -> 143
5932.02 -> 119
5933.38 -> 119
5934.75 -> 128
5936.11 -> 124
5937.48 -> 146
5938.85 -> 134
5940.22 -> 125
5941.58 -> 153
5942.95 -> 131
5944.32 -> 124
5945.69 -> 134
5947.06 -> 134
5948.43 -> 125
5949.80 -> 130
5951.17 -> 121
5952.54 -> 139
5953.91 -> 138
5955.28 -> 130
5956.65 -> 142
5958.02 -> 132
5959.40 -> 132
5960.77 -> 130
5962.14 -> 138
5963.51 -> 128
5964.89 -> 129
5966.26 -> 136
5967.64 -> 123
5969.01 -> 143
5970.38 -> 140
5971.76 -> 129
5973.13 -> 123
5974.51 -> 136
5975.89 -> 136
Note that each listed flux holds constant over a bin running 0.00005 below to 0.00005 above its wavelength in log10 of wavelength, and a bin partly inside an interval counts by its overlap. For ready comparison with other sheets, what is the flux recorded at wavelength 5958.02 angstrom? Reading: 132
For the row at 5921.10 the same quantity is 132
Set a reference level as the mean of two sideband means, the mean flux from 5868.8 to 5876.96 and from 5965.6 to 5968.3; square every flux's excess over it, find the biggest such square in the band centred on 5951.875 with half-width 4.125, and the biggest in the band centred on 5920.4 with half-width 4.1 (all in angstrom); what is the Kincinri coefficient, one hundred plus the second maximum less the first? 127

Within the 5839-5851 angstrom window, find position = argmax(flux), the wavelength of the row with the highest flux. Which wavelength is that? 5842.55 angstrom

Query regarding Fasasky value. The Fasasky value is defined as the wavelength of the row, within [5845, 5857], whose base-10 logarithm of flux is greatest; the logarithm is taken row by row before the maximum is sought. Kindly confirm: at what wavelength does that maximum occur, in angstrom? 5850.63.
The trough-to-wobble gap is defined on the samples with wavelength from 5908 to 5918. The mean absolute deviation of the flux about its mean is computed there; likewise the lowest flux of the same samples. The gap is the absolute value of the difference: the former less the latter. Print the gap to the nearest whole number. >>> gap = 99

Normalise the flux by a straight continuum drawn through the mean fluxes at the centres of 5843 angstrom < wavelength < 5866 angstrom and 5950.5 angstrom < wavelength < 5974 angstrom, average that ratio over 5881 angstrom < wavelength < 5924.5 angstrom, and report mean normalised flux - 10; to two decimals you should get -9.08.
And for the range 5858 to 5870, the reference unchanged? -9.01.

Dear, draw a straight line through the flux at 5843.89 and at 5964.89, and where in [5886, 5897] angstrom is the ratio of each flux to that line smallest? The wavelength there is 5889.82 angstrom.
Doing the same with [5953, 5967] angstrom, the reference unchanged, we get 5963.51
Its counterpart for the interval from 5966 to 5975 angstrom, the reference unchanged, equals 5967.64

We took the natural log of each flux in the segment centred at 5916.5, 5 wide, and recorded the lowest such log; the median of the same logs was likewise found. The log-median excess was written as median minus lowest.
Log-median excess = 0.040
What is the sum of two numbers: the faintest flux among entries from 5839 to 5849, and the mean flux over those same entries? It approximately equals 259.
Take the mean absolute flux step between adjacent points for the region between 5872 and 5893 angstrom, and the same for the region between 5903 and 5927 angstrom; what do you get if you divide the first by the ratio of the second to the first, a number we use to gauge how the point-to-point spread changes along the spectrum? 16.6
